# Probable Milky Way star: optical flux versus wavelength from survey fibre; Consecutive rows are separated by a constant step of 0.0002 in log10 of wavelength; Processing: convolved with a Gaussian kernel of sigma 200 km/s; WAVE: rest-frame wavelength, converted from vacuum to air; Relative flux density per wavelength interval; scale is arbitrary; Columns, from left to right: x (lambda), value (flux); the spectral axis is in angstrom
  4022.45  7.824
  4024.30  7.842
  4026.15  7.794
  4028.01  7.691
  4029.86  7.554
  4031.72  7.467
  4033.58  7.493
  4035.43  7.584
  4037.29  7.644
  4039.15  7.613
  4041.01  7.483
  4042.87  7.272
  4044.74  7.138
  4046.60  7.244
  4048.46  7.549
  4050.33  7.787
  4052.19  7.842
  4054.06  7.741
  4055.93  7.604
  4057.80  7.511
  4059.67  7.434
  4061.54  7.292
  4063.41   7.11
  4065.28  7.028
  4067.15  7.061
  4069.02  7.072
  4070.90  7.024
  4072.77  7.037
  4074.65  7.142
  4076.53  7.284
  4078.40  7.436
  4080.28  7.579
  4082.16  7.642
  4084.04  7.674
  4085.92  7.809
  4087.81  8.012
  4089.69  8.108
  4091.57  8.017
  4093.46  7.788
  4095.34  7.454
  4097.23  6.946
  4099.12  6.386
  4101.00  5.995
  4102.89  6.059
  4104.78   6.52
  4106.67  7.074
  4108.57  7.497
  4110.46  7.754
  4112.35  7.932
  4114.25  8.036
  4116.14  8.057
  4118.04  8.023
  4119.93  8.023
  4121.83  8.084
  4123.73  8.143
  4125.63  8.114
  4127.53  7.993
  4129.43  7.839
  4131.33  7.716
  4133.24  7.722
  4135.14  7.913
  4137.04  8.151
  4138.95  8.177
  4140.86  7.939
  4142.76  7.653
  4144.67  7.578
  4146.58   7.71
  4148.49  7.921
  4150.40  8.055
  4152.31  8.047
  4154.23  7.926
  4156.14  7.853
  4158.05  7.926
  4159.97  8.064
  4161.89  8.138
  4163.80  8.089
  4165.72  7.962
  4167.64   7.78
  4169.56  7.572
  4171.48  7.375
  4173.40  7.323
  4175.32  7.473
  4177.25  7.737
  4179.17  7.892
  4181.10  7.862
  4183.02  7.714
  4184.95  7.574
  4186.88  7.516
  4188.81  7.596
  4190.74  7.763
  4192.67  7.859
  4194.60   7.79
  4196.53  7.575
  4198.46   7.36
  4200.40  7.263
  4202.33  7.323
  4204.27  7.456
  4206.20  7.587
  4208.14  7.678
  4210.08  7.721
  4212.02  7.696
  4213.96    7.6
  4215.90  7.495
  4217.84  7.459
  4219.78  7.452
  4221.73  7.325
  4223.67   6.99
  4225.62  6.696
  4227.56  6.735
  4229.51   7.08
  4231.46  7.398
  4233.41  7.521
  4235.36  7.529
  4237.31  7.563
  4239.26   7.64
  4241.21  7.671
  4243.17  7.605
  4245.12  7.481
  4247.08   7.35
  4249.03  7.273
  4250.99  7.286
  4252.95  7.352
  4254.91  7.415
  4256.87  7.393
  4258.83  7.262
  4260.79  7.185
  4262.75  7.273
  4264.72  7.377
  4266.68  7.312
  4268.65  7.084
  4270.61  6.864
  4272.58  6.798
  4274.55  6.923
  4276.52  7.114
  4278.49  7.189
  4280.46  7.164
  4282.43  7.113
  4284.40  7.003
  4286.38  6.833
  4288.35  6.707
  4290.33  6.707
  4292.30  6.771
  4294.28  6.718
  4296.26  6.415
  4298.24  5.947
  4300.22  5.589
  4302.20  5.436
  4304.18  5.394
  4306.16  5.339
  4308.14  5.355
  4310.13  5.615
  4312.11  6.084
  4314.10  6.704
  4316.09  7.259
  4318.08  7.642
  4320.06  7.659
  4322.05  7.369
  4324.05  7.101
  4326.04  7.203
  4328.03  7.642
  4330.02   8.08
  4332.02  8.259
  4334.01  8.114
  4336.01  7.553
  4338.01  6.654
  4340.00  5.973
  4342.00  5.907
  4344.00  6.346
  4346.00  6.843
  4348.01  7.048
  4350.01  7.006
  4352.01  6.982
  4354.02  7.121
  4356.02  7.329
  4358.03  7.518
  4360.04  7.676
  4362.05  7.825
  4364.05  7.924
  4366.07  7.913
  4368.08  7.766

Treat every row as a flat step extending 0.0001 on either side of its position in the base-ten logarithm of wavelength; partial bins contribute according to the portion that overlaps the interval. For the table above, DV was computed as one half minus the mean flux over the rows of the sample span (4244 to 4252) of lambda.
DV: -6.85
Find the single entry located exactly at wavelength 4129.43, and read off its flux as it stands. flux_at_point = 7.839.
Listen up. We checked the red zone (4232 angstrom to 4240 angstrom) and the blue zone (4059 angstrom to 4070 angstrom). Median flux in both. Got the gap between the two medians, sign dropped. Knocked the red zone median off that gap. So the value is -7.09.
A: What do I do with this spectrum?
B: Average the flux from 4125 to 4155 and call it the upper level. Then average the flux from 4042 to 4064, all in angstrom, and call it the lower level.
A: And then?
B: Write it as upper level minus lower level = 0.44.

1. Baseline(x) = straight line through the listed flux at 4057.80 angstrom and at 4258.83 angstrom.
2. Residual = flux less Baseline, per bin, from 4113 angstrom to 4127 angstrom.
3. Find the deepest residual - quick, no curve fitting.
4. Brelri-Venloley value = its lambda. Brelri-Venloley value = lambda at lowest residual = 4118.04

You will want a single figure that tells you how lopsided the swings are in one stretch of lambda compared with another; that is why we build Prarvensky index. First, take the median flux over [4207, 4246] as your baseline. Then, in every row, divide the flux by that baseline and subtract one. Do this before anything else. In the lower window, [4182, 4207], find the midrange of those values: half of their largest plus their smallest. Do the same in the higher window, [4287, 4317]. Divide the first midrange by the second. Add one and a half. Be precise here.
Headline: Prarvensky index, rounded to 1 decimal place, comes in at 1.5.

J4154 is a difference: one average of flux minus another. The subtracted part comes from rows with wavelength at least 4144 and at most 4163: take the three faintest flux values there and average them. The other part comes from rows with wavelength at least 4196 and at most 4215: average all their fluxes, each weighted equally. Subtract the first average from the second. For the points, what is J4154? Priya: -0.2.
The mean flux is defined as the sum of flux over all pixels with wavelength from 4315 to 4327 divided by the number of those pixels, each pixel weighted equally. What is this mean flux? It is 7.37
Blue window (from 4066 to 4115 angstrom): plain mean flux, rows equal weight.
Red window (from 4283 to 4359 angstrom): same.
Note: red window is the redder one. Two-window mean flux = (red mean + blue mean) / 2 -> 7.04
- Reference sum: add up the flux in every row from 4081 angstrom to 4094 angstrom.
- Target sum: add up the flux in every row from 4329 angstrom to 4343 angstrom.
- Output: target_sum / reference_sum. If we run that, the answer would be 0.92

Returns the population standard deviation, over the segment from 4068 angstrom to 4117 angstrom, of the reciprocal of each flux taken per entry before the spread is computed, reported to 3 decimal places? 0.012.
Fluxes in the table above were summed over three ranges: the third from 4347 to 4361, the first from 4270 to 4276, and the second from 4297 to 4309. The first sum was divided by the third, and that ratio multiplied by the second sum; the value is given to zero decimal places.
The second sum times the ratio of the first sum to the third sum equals 13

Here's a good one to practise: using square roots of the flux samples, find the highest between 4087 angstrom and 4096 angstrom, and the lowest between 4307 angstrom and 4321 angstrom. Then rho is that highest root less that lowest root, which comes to 0.53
